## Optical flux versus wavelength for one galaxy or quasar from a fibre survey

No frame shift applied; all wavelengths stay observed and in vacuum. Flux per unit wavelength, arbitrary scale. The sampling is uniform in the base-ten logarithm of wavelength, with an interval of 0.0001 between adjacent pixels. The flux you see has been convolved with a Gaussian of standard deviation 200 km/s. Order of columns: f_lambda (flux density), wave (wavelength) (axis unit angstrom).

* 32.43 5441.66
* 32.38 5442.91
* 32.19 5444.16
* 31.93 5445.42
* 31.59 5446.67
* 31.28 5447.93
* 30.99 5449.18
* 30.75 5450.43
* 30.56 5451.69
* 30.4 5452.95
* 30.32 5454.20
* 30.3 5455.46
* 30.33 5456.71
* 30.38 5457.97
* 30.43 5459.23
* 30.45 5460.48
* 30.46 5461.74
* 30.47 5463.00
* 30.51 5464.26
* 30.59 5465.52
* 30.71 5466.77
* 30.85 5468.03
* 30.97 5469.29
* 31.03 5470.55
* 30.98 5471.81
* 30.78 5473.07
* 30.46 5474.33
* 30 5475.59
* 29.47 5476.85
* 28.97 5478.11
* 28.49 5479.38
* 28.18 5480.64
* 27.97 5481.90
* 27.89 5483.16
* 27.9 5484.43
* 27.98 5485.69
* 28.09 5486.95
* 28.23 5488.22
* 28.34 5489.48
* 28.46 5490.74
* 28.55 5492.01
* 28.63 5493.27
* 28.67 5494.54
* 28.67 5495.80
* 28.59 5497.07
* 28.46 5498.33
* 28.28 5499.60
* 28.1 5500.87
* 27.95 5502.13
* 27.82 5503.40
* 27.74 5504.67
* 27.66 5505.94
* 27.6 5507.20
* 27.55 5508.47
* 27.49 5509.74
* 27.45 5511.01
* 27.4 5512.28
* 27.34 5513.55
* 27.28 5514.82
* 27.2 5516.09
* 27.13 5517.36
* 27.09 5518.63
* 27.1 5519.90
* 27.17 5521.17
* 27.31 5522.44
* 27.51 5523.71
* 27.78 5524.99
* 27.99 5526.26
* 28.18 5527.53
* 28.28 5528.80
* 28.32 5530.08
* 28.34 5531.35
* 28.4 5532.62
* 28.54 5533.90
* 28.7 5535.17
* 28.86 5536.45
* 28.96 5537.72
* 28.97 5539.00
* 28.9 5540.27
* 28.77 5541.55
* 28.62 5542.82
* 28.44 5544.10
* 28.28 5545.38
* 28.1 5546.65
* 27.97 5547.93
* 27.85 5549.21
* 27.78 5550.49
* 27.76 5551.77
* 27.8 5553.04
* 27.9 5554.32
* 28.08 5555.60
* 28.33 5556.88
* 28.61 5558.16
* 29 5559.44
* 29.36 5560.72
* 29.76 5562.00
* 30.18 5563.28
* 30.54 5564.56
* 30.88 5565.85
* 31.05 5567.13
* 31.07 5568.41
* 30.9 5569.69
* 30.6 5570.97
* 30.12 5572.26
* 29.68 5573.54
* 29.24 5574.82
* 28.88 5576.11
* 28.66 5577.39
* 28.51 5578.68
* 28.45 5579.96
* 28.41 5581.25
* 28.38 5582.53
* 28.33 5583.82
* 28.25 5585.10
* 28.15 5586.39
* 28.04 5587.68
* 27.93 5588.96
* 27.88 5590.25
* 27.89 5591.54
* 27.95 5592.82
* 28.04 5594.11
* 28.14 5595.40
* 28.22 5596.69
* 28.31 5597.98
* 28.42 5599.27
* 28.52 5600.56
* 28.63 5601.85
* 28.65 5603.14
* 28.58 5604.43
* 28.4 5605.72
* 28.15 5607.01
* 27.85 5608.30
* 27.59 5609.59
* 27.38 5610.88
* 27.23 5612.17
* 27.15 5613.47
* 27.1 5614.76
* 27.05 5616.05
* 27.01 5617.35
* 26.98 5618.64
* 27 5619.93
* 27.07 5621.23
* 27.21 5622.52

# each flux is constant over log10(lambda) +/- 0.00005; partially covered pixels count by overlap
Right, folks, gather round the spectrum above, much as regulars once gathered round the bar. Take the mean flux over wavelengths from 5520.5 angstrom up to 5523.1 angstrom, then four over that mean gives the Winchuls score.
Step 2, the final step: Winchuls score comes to 0.147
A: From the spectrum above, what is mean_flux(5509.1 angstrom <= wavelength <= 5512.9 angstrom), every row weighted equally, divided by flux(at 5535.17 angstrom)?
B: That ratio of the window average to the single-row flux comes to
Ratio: 0.96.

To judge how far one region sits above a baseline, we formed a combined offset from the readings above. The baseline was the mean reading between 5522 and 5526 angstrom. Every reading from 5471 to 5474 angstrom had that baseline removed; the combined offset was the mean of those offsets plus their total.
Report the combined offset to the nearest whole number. 10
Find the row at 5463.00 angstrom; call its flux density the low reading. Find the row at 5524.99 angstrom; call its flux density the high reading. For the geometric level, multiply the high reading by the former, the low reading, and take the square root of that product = 29.1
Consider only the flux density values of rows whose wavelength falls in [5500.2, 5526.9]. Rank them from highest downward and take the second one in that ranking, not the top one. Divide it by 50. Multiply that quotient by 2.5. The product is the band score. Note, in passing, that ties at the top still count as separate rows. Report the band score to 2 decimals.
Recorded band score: 1.40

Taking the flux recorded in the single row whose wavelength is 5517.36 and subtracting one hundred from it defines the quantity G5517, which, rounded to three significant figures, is -72.9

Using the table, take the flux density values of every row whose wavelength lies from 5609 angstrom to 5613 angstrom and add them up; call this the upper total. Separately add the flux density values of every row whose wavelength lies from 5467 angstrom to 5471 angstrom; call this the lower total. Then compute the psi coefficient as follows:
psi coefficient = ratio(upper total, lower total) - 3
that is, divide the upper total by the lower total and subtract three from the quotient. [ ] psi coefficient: -2.11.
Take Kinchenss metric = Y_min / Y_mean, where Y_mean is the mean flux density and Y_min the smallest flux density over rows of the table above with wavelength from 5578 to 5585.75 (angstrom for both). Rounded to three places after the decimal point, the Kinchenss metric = 0.995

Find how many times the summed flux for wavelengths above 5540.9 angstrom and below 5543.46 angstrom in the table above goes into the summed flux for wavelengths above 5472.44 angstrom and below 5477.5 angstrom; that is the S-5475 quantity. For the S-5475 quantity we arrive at 2.1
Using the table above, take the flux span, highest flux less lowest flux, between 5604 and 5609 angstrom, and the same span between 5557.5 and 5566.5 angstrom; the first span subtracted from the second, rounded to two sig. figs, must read 1.5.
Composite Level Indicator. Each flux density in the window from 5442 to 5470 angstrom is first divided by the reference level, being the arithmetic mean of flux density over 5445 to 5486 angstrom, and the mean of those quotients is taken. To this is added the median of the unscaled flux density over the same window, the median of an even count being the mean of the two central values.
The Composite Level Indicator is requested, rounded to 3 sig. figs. 31.6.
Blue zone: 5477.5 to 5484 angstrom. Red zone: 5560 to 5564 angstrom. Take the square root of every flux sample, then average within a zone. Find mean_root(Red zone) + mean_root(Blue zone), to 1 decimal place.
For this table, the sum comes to 10.8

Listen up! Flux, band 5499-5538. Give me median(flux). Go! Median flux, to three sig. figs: 27.7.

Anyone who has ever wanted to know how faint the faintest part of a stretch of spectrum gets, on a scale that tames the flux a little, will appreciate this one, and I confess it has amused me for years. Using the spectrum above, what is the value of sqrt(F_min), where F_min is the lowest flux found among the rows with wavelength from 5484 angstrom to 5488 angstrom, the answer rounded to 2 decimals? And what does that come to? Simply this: 5.28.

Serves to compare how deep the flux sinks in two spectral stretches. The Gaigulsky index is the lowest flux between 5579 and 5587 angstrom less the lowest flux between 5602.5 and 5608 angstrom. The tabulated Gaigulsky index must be 0.0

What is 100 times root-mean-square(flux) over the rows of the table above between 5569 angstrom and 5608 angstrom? 2862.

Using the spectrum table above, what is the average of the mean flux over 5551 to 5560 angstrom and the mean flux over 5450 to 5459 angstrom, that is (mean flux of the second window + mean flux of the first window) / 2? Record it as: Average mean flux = 29.3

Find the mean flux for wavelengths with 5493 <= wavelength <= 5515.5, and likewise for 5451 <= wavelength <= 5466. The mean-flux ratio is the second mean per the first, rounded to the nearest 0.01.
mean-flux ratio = 1.09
